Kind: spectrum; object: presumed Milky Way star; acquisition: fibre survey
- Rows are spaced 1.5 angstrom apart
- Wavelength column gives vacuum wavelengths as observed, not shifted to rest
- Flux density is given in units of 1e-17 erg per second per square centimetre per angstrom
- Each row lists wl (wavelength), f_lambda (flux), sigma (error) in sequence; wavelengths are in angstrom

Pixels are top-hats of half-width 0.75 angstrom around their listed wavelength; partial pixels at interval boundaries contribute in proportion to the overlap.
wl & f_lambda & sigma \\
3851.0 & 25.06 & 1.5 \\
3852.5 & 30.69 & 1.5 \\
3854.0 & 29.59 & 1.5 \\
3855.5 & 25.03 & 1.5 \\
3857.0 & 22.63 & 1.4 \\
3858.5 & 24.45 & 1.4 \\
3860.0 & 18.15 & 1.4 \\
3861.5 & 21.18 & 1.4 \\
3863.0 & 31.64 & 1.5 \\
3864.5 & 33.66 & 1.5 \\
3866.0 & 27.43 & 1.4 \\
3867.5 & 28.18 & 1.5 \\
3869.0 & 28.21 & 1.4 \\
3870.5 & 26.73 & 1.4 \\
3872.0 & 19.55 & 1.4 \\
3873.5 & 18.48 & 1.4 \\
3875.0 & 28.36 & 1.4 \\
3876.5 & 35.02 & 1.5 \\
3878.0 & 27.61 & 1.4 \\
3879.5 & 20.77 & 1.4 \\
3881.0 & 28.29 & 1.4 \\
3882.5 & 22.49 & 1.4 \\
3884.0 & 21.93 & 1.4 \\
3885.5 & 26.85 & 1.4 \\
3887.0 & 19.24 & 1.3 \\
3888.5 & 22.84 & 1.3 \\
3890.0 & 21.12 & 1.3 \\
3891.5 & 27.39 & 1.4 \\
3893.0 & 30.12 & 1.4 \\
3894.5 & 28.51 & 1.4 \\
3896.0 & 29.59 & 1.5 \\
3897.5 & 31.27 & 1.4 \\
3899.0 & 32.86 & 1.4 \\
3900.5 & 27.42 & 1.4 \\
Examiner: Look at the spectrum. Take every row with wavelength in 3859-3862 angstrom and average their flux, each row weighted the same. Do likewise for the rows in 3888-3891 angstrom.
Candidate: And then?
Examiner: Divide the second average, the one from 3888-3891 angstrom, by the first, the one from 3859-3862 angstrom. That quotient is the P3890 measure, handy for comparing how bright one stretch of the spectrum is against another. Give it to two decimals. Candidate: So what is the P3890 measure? 1.12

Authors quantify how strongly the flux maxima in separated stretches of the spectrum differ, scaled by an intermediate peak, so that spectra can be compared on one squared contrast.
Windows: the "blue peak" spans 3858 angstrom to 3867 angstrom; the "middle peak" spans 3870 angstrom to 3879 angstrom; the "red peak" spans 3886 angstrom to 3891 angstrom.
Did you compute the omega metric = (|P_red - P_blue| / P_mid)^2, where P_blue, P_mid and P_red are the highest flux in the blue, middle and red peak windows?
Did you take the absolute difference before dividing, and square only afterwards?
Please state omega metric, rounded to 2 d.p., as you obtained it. 0.10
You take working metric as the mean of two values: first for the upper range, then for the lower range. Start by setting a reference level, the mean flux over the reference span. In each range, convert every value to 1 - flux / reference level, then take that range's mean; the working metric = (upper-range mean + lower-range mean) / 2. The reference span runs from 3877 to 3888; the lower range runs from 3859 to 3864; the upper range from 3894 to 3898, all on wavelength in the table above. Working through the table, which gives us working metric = -0.119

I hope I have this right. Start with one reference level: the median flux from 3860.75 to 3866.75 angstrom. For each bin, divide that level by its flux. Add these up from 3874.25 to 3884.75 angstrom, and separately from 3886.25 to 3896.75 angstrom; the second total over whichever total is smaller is 1.03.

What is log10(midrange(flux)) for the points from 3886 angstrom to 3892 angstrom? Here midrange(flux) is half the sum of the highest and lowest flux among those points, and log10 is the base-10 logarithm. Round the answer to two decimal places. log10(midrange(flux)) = 1.37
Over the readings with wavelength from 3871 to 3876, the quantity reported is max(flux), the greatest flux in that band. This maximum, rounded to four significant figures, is 28.36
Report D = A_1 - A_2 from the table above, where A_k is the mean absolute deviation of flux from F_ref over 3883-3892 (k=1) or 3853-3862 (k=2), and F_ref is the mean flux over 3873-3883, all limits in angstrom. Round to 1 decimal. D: -0.1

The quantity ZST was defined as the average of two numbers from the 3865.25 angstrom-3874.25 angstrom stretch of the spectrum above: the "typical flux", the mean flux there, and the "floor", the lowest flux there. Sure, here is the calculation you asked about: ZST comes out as 21.6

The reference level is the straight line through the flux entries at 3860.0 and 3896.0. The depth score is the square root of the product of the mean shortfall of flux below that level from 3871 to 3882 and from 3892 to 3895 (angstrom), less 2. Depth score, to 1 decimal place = -1.1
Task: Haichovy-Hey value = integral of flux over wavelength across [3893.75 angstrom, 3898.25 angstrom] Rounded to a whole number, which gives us 134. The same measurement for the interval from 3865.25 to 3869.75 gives 126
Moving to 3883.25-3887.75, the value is 102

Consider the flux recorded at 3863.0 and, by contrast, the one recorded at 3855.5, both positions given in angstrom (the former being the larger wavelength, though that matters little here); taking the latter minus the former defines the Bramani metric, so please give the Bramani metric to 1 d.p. -6.6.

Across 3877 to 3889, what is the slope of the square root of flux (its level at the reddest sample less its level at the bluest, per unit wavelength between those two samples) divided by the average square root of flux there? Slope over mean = -0.009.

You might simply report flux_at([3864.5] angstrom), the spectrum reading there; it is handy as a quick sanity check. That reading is 33.66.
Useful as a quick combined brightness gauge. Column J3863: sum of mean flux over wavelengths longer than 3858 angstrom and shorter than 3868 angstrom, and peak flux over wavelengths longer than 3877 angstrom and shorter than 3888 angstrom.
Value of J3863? 54.7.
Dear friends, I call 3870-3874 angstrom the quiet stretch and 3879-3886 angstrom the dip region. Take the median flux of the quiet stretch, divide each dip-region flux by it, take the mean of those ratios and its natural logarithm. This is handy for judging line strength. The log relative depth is 0.21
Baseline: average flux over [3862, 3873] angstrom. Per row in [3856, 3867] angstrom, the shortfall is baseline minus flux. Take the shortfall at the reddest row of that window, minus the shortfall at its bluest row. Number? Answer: -4.8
